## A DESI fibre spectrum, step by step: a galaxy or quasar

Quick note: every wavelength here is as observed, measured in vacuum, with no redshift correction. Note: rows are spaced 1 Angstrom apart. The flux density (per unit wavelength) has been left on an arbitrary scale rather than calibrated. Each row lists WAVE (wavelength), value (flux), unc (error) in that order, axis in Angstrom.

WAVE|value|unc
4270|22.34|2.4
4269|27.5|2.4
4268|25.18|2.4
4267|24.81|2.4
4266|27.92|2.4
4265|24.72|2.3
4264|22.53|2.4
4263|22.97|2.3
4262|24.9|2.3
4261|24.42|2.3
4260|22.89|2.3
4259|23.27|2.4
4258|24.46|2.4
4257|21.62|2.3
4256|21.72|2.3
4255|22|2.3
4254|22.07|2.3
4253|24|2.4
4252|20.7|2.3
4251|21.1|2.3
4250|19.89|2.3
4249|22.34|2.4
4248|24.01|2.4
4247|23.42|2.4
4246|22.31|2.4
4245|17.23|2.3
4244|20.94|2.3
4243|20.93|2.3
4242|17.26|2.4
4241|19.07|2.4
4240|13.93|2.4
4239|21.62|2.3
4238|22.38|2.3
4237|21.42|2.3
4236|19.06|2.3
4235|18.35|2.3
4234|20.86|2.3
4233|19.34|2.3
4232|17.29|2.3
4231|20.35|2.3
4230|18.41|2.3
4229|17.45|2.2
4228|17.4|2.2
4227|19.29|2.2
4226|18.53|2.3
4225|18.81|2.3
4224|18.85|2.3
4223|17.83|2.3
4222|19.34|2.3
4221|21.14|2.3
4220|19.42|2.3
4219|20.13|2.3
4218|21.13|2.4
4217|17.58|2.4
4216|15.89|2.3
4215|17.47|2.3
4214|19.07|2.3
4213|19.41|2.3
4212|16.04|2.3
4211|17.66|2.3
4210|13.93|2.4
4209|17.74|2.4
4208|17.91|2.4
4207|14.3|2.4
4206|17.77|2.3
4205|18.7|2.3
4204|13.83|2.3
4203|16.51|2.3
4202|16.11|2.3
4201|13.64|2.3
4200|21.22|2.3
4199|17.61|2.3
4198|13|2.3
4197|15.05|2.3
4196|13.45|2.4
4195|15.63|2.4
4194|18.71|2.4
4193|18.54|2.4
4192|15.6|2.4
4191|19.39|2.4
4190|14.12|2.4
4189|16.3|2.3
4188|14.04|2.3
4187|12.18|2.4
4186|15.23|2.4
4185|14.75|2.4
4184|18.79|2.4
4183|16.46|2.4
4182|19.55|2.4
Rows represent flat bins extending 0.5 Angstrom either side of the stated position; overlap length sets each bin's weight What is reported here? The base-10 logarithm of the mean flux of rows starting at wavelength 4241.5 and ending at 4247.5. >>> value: 1.31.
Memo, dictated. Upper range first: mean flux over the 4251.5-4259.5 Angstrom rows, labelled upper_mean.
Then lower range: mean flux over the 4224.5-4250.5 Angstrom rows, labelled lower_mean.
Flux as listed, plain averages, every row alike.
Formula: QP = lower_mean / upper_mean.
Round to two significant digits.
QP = 0.88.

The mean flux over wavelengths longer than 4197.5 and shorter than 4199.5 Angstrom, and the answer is 15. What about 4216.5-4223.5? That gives 20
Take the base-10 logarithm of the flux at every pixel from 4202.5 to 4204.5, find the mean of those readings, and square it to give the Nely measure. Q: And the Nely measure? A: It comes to 1.39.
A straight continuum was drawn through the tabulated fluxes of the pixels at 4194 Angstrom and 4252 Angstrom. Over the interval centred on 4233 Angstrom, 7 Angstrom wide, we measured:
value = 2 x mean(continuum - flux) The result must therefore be 1.9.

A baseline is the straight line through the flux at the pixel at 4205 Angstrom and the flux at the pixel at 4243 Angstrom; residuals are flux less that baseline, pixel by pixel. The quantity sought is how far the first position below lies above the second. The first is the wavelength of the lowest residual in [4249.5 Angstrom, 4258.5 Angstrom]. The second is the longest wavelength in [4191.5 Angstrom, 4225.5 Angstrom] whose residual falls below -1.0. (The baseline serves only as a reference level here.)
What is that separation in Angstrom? 25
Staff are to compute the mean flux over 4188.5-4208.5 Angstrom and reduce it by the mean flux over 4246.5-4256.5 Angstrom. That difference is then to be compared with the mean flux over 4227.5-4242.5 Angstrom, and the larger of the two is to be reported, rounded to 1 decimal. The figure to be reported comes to 18.9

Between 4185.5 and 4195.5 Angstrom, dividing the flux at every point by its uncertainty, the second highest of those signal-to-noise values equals 7.8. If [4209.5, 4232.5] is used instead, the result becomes 8.8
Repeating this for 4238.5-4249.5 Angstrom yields 9.8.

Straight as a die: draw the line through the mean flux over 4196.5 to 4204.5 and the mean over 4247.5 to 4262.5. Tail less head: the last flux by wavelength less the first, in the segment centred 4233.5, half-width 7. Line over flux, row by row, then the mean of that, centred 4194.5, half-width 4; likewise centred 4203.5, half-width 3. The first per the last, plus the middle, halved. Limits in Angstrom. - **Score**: -2.1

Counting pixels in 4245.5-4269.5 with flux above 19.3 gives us 24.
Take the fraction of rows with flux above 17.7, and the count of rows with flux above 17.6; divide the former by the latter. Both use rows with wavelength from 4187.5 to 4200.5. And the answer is 0.062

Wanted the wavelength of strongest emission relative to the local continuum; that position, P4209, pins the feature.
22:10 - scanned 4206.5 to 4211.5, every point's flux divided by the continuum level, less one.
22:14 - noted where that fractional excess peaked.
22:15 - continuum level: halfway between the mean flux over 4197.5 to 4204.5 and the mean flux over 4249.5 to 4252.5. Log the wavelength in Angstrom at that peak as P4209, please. 4208 Angstrom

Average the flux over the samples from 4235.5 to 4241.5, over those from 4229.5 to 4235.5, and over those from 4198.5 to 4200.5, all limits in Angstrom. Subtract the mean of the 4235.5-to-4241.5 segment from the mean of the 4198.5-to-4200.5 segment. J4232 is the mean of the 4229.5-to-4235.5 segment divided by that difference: -116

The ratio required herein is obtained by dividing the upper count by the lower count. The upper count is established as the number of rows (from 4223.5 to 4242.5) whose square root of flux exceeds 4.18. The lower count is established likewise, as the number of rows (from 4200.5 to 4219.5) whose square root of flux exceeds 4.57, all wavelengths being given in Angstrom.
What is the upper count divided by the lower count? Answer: 14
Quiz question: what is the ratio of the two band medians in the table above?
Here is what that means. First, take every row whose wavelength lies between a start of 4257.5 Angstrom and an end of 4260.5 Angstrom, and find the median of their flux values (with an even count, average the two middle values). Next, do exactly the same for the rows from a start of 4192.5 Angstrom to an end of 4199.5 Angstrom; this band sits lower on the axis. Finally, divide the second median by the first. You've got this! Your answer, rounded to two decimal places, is 0.67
